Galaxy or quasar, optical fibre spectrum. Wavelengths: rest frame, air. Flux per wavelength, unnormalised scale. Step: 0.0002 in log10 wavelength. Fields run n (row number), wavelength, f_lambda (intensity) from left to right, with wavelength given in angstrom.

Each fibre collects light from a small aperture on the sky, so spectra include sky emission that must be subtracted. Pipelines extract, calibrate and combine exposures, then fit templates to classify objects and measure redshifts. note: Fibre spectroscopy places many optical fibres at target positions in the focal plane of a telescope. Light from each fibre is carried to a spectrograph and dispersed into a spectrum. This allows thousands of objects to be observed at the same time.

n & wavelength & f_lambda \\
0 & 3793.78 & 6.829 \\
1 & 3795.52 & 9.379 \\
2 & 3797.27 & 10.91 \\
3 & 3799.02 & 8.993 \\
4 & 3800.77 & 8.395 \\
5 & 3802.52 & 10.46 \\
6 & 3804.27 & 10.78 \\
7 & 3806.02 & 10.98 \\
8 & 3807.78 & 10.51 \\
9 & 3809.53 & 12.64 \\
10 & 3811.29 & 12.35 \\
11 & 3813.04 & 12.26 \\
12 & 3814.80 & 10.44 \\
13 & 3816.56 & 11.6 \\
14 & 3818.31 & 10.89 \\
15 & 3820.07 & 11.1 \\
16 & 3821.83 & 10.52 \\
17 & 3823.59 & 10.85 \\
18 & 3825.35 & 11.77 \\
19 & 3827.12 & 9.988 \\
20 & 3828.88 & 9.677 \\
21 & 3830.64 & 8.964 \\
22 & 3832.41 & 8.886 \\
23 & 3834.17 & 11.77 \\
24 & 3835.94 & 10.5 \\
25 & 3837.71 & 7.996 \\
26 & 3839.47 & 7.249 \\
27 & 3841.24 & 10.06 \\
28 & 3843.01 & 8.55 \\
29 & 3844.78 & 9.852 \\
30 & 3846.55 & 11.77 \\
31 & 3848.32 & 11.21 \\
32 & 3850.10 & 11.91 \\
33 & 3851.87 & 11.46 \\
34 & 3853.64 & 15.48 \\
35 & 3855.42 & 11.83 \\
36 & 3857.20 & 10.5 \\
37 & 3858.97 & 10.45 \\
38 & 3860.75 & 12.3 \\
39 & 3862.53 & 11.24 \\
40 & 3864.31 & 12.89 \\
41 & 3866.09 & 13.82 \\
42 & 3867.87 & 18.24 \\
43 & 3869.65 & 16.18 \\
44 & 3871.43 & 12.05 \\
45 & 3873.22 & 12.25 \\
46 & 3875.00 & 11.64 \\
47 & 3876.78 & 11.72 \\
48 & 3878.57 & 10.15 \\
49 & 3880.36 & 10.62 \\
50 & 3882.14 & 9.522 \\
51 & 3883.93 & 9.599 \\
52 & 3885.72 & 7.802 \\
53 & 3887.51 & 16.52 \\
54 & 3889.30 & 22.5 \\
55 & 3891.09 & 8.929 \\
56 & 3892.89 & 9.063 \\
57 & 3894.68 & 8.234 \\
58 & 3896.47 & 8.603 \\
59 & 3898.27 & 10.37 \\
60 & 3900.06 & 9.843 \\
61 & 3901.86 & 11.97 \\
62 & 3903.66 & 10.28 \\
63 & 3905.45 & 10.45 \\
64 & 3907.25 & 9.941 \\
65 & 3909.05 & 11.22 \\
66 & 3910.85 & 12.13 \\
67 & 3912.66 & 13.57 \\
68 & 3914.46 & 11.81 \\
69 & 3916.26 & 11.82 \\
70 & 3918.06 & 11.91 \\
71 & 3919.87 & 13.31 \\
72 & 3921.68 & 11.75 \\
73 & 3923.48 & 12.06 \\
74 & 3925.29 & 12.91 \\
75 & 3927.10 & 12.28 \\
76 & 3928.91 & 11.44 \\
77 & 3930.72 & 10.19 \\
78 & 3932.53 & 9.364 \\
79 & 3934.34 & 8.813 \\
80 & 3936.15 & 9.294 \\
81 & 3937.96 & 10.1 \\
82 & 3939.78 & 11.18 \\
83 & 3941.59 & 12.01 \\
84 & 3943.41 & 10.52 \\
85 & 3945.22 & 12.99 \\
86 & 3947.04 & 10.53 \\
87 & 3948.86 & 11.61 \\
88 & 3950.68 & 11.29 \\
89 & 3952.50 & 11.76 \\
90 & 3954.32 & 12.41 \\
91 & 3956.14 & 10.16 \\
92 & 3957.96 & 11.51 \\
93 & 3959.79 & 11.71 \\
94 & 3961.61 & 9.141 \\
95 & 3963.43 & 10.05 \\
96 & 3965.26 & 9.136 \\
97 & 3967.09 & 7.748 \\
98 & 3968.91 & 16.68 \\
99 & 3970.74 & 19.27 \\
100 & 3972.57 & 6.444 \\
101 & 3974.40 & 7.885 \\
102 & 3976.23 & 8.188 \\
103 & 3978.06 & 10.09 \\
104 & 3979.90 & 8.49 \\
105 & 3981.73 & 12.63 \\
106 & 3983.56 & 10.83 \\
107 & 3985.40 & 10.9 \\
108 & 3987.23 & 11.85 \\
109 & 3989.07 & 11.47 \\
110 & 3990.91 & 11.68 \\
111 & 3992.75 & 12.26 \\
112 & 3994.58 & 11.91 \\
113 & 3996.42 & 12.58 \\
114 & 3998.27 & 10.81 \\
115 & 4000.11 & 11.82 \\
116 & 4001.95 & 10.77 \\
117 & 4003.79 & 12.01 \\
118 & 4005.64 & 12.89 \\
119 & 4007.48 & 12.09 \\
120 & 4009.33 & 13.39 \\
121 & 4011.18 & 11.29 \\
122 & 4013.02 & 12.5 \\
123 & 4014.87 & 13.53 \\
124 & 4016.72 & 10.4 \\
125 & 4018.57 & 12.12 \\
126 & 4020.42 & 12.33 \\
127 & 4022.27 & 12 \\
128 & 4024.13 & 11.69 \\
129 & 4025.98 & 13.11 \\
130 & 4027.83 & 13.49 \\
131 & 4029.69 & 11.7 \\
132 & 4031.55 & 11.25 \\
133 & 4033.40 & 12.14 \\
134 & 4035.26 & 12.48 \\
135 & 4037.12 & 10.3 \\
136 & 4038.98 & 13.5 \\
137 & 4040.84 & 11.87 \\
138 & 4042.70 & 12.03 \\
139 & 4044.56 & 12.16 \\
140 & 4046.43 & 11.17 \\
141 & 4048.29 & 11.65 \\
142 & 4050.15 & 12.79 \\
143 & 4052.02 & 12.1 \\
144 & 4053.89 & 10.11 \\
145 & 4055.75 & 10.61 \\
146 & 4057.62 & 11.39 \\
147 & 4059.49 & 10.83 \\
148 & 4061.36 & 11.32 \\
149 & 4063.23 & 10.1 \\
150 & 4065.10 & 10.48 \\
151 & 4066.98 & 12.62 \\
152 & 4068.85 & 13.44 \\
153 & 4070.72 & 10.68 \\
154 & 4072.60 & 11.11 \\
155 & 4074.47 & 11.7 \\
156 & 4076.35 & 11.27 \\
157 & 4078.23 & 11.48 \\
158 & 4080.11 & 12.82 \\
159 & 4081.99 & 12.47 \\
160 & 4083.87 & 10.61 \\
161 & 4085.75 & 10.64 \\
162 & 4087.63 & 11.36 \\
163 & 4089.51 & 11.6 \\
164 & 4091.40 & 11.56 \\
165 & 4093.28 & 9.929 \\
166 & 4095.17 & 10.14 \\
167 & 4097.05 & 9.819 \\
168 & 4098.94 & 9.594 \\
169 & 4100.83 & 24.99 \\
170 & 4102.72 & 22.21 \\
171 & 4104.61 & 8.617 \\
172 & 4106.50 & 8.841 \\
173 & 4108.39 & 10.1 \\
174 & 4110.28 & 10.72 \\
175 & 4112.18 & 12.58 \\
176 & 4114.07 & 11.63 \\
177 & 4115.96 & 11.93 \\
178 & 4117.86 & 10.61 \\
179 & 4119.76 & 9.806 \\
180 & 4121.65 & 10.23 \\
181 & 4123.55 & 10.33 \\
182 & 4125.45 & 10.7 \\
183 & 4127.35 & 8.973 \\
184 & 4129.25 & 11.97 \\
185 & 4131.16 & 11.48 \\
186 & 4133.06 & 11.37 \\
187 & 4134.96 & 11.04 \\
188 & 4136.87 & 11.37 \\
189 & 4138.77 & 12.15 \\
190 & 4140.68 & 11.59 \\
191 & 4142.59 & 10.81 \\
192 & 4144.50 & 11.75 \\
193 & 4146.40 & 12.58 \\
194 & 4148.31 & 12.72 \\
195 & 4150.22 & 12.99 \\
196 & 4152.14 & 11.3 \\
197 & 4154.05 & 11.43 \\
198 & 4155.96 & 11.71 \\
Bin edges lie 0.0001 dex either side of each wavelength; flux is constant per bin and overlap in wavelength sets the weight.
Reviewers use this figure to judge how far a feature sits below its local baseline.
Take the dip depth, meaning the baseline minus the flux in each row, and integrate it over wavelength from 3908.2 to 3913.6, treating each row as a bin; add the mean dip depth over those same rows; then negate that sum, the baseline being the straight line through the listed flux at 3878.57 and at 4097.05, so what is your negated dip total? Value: 14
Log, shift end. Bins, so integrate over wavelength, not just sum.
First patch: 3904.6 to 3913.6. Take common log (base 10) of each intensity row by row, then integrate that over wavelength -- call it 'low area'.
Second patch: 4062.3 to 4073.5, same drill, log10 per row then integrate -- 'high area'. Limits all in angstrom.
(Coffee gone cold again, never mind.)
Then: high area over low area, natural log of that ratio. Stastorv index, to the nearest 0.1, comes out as 0.2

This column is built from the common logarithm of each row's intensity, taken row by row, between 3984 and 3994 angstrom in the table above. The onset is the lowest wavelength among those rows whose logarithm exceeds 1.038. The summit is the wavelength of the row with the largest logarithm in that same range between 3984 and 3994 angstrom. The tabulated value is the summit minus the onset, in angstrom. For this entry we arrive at 5.5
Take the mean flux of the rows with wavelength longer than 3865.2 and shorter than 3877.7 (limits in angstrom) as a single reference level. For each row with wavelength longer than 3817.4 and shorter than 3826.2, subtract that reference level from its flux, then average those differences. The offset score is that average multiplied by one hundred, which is -267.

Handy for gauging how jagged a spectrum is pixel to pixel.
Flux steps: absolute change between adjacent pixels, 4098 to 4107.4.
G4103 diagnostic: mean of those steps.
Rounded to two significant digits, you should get 8.0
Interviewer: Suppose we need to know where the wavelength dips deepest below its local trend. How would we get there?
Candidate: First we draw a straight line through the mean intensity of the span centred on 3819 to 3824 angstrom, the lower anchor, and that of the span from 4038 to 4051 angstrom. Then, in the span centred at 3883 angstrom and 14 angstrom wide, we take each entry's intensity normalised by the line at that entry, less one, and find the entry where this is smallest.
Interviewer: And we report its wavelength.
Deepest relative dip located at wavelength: 3885.72 angstrom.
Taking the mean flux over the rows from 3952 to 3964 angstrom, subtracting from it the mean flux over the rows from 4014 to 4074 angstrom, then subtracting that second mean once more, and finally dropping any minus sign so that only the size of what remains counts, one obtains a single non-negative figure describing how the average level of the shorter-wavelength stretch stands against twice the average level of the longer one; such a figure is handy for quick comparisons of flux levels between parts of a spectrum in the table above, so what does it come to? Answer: 12.6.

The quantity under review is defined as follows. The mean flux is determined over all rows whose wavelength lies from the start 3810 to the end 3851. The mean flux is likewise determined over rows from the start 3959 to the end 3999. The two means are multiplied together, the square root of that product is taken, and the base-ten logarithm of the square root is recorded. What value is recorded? 1.030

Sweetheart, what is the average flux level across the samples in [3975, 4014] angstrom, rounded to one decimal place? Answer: 11.4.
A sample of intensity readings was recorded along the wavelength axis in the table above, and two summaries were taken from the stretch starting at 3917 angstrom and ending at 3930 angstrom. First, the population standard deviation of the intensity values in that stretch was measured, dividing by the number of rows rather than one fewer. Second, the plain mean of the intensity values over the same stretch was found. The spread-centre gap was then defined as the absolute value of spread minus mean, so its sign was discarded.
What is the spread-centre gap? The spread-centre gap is 11.6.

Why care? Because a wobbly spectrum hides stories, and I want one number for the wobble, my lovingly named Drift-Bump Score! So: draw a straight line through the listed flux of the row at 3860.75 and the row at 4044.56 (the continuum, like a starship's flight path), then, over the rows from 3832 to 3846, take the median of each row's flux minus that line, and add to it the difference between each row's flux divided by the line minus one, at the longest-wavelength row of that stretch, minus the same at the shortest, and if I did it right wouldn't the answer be -2.9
